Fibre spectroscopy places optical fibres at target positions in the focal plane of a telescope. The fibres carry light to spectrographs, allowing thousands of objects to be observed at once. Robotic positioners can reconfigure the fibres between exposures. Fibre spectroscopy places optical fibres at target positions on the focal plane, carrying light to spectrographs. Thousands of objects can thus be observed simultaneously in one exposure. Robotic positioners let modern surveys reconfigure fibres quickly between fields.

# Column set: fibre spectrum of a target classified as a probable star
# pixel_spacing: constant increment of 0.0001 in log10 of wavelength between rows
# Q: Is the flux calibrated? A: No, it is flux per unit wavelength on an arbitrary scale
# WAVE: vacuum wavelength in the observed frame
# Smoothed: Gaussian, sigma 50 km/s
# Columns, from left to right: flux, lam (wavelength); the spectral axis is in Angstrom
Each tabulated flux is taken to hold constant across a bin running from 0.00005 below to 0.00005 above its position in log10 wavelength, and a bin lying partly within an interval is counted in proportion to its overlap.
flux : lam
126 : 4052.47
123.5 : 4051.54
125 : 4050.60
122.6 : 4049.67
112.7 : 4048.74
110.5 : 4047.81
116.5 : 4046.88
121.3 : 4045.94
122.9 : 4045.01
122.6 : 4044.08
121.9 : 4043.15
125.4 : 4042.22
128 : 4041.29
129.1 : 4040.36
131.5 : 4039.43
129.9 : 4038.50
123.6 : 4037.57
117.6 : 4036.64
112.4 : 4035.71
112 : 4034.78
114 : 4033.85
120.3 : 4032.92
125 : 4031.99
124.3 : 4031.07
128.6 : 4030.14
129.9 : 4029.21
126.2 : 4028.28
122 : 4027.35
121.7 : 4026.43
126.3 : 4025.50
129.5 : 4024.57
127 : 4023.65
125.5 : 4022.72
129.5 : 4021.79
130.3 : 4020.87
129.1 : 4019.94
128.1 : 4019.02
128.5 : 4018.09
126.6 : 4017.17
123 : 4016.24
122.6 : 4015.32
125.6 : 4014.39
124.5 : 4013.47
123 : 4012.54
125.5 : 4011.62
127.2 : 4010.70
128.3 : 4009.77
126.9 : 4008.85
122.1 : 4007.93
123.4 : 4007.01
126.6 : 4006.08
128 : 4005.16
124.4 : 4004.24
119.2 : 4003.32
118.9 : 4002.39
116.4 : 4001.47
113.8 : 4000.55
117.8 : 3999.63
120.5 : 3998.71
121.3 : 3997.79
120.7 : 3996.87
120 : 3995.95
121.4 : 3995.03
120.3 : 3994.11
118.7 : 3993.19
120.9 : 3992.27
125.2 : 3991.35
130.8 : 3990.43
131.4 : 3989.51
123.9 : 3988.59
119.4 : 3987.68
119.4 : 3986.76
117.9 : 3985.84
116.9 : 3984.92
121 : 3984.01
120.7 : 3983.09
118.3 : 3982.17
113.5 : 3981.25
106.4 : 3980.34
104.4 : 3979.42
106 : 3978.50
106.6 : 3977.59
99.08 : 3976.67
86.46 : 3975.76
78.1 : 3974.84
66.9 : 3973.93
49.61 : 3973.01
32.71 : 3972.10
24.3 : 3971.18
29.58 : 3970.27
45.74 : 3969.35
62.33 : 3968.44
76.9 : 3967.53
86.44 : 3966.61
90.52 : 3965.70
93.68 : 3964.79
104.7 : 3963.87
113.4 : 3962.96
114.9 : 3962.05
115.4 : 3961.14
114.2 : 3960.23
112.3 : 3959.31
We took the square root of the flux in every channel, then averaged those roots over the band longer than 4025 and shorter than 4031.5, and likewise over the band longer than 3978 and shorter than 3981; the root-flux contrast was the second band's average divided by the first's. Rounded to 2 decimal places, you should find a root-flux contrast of 0.92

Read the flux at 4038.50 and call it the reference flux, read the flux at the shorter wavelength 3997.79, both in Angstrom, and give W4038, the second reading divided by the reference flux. 0.934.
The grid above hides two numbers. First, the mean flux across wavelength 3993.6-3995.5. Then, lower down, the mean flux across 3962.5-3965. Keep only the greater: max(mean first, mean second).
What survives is 121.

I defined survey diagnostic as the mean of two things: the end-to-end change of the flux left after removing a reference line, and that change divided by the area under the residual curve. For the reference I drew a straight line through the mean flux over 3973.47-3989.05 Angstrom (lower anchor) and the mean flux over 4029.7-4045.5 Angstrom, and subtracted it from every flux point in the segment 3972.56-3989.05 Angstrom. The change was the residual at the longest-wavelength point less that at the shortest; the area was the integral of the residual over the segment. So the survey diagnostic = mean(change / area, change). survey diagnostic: 34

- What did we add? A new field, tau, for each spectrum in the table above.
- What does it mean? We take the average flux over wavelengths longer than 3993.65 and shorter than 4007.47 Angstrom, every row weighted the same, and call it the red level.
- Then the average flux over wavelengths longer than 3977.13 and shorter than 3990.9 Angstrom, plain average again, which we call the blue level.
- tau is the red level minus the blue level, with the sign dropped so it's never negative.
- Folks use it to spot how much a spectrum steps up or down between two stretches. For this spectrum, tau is 3.7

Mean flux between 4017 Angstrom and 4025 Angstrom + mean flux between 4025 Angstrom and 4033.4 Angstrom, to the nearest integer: 253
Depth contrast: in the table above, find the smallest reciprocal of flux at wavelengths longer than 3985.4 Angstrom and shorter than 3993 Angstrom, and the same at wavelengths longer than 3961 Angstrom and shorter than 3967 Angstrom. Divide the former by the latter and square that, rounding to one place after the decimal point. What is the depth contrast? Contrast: 0.8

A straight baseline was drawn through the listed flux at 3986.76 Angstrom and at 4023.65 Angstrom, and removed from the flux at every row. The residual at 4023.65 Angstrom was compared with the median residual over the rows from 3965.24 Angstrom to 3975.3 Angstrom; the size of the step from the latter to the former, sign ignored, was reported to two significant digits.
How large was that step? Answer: 53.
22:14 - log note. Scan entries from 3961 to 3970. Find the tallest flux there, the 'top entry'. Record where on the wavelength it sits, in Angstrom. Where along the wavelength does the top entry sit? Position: 3961.14 Angstrom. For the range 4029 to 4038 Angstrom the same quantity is 4029.21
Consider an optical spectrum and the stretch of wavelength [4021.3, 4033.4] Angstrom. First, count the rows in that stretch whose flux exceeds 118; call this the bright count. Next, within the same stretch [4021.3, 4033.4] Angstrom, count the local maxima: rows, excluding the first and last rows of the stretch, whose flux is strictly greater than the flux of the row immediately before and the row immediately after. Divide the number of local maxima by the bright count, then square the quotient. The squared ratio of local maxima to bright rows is 0.053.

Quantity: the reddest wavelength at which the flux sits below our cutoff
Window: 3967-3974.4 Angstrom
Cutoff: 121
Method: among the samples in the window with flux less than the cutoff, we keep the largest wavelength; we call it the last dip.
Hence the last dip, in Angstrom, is 3973.93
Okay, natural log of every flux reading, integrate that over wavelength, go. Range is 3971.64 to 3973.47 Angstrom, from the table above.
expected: 6.76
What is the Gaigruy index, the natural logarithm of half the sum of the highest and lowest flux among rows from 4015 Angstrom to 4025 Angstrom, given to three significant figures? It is 4.84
